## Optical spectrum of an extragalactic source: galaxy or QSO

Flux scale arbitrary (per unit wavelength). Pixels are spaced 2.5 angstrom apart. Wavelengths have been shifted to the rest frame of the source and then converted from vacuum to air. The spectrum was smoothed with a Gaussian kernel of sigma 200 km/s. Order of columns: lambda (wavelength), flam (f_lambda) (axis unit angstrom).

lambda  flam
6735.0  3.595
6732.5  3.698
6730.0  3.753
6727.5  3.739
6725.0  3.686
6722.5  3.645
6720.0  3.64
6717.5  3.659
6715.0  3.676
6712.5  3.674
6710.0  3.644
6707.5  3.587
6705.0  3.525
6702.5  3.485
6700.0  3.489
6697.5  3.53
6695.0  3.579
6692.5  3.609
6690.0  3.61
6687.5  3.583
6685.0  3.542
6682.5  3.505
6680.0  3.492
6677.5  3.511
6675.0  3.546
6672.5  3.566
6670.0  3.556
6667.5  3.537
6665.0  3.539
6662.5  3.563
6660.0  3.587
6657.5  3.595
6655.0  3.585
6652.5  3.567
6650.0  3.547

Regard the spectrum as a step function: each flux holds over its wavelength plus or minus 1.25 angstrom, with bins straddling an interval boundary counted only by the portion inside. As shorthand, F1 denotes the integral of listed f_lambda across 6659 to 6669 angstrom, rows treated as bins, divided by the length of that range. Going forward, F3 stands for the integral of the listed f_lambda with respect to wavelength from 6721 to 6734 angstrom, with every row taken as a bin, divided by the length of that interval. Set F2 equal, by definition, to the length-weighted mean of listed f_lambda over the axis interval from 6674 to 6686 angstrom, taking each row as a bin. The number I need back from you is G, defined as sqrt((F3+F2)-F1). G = 1.91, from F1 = 3.56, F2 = 3.52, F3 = 3.70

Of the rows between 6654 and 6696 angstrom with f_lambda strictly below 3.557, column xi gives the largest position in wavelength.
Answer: 6685.0 angstrom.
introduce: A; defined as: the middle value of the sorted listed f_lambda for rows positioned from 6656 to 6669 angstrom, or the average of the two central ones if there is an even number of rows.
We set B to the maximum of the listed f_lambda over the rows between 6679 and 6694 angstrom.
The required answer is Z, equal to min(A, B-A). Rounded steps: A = 3.56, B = 3.61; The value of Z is 0.047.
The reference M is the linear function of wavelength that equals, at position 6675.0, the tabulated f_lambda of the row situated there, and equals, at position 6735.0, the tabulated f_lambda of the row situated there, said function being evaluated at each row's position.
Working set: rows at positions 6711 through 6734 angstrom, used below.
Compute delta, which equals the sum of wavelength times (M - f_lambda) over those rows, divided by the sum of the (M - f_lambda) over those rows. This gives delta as 6723.6 angstrom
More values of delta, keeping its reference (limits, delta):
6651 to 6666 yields 6657.3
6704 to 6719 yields 6714.8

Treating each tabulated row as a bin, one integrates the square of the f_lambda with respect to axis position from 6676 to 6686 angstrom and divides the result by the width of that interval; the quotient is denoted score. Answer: 12.3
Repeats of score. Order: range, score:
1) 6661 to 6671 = 12.6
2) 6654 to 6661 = 12.9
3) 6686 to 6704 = 12.6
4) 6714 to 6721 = 13.4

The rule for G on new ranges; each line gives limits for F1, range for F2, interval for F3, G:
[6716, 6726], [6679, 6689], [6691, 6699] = 1.86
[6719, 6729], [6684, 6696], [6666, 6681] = 1.85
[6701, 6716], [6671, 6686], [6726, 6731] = 1.92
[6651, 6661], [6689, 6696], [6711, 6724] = 1.92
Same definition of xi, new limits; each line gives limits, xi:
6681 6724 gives 6705.0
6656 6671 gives 6670.0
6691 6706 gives 6705.0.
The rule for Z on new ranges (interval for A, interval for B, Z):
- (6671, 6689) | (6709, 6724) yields 0.134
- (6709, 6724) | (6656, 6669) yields -0.057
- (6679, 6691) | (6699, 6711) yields 0.102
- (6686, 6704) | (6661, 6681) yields -0.013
